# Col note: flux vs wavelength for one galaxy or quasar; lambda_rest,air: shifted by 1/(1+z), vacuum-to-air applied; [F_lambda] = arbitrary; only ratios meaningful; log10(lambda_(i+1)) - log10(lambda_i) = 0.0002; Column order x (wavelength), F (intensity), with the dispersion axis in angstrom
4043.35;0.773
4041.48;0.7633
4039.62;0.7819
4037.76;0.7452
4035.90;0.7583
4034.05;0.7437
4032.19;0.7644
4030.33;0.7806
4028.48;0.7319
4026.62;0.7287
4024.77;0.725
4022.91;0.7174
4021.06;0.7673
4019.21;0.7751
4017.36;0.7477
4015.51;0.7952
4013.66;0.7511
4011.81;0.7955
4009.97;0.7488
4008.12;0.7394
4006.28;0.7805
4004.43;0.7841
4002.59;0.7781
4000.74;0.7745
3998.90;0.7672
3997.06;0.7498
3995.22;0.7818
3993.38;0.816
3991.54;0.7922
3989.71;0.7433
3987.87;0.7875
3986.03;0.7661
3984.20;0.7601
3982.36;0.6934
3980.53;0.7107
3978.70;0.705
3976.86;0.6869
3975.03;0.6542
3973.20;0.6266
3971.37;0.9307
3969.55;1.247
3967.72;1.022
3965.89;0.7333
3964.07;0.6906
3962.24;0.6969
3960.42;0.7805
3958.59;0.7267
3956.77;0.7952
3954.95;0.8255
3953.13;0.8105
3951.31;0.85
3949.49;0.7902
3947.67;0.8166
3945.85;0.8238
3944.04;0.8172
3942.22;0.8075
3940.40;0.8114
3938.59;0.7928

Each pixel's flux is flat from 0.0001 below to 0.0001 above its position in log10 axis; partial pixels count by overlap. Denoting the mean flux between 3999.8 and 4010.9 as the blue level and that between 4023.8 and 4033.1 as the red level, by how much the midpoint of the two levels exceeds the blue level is -0.011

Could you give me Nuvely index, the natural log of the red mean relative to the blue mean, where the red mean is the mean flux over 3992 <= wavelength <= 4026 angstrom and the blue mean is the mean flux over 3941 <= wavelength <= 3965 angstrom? -0.03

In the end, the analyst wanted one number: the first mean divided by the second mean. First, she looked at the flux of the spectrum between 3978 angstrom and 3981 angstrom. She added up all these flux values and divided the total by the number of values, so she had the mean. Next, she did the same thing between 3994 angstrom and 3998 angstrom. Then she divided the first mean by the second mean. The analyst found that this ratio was 0.92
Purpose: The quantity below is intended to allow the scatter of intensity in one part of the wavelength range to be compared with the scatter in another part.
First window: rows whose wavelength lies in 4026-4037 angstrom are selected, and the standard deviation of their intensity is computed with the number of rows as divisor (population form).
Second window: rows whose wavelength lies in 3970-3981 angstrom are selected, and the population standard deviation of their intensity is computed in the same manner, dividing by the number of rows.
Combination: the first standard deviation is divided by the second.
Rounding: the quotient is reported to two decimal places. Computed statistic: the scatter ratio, 0.19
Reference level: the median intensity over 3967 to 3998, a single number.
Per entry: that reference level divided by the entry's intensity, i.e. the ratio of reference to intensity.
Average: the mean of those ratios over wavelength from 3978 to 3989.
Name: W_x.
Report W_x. 1.03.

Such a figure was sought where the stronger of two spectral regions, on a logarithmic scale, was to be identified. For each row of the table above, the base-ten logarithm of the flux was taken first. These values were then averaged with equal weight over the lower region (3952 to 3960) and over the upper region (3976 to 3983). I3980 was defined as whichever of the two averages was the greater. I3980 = -0.103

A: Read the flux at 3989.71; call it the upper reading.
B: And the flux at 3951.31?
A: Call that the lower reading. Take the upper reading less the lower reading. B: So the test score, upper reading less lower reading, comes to -0.11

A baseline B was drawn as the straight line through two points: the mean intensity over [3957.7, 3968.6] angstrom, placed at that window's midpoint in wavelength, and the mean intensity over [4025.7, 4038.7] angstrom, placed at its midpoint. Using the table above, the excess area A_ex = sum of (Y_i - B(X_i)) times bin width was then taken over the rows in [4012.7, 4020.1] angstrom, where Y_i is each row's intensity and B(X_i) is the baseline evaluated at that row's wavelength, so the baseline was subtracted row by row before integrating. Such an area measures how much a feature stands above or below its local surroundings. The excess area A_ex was 0.08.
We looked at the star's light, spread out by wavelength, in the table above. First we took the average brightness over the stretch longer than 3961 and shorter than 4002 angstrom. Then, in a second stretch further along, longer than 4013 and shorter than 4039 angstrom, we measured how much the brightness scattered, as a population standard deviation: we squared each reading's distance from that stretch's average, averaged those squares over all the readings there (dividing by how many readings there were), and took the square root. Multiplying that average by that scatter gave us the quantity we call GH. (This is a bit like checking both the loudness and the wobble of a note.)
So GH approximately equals 0.0170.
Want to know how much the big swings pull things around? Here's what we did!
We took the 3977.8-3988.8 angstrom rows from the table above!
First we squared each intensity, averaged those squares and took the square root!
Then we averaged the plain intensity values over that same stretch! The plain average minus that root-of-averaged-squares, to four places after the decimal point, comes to -0.0009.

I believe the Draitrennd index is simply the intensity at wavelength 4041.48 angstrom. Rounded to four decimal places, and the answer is 0.7633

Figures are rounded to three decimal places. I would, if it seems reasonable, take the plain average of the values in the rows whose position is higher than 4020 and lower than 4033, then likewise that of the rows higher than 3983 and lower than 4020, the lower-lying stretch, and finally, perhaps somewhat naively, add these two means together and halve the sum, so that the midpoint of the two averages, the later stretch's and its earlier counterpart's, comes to 0.758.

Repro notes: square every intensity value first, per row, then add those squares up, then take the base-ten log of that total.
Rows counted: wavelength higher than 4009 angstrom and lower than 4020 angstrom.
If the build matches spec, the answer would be 0.550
